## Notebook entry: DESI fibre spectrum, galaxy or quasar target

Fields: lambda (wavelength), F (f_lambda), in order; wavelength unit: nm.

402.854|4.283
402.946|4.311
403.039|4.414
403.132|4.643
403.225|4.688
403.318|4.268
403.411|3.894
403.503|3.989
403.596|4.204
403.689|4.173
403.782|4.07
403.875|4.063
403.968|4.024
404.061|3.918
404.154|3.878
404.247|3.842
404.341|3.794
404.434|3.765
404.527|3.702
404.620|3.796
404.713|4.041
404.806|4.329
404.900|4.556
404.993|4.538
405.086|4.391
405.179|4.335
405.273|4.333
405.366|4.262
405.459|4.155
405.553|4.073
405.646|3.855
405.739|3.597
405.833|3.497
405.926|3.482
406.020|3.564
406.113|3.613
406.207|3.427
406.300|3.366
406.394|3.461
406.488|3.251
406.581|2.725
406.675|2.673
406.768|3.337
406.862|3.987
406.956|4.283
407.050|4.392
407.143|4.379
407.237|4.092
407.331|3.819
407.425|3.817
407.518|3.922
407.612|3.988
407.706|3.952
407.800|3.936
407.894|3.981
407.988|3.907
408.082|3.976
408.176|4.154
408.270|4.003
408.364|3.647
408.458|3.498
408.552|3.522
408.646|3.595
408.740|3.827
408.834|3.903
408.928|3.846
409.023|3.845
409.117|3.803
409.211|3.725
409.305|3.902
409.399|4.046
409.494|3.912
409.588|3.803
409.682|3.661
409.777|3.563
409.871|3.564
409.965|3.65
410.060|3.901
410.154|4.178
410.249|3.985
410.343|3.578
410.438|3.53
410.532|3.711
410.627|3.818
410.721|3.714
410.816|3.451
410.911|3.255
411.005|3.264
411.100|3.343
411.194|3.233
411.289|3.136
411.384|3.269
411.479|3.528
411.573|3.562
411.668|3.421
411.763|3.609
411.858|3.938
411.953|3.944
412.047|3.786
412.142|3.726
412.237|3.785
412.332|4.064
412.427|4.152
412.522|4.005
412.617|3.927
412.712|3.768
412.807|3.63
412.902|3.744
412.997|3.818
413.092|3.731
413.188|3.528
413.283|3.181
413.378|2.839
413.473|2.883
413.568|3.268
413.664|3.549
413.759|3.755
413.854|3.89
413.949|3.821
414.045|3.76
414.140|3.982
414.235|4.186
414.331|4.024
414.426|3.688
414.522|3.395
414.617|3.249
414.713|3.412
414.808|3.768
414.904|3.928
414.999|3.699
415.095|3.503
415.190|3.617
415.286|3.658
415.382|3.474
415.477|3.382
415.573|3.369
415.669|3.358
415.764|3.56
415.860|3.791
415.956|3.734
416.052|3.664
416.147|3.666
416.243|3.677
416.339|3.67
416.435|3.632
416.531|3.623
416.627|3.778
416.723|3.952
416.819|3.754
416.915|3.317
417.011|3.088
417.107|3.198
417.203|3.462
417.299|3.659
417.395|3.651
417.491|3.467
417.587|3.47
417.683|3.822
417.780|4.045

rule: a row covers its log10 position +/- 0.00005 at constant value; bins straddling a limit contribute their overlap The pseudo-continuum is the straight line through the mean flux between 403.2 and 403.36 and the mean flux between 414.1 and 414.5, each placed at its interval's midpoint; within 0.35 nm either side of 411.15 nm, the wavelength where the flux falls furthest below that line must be 411.289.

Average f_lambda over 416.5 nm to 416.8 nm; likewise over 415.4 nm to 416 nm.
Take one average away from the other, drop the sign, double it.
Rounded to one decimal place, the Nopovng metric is 0.5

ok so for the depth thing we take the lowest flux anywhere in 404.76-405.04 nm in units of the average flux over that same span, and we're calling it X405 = 0.968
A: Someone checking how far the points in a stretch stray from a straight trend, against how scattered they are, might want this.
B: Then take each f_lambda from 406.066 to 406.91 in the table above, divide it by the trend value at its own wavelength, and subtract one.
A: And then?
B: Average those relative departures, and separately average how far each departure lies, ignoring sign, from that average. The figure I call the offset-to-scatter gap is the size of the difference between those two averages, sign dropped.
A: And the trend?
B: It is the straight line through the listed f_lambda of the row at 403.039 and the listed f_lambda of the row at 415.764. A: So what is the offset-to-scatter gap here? 0.28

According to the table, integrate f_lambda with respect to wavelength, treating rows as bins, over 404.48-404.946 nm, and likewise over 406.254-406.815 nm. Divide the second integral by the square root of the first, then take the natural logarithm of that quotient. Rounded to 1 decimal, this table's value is 0.2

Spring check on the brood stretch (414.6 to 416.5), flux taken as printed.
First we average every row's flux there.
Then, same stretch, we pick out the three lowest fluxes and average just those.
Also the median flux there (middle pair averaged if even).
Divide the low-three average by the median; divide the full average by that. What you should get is 3.94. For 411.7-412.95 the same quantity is 3.99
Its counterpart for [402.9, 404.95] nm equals 4.43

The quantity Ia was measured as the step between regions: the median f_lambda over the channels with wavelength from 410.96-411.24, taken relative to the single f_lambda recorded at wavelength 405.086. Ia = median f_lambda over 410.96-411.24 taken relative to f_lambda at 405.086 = -1.1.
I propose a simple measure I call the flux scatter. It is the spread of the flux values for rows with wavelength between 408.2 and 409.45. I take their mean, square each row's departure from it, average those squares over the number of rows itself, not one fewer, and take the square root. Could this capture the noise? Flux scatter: 0.17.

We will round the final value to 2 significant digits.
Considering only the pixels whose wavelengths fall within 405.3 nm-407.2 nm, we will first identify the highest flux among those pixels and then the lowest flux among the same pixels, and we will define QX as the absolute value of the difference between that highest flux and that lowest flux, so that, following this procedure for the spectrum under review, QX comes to 1.7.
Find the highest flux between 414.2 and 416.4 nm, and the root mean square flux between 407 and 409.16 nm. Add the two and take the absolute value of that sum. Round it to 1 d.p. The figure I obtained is 8.1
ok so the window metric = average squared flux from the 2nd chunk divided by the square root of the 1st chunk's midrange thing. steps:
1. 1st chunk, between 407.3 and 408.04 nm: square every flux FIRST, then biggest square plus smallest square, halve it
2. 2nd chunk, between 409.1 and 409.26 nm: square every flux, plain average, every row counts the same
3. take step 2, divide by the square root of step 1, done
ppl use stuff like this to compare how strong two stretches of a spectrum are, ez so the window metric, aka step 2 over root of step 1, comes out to 3.6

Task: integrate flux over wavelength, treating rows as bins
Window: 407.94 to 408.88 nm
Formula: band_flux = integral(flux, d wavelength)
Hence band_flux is 3.6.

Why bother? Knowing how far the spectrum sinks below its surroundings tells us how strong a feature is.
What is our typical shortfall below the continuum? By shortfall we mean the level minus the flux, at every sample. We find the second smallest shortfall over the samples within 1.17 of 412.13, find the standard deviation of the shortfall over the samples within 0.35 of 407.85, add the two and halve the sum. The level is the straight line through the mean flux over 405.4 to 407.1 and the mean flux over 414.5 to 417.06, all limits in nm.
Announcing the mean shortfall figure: -0.20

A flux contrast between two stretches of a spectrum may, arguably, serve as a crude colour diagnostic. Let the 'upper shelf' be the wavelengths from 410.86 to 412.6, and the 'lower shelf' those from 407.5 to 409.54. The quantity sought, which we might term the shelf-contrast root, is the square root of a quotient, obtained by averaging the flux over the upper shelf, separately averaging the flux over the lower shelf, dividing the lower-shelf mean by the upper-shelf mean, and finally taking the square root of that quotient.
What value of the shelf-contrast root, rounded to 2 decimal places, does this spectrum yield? 1.03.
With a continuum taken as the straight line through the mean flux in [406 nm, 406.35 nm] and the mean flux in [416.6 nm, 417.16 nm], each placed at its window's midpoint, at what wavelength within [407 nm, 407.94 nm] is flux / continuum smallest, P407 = 407.425 nm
